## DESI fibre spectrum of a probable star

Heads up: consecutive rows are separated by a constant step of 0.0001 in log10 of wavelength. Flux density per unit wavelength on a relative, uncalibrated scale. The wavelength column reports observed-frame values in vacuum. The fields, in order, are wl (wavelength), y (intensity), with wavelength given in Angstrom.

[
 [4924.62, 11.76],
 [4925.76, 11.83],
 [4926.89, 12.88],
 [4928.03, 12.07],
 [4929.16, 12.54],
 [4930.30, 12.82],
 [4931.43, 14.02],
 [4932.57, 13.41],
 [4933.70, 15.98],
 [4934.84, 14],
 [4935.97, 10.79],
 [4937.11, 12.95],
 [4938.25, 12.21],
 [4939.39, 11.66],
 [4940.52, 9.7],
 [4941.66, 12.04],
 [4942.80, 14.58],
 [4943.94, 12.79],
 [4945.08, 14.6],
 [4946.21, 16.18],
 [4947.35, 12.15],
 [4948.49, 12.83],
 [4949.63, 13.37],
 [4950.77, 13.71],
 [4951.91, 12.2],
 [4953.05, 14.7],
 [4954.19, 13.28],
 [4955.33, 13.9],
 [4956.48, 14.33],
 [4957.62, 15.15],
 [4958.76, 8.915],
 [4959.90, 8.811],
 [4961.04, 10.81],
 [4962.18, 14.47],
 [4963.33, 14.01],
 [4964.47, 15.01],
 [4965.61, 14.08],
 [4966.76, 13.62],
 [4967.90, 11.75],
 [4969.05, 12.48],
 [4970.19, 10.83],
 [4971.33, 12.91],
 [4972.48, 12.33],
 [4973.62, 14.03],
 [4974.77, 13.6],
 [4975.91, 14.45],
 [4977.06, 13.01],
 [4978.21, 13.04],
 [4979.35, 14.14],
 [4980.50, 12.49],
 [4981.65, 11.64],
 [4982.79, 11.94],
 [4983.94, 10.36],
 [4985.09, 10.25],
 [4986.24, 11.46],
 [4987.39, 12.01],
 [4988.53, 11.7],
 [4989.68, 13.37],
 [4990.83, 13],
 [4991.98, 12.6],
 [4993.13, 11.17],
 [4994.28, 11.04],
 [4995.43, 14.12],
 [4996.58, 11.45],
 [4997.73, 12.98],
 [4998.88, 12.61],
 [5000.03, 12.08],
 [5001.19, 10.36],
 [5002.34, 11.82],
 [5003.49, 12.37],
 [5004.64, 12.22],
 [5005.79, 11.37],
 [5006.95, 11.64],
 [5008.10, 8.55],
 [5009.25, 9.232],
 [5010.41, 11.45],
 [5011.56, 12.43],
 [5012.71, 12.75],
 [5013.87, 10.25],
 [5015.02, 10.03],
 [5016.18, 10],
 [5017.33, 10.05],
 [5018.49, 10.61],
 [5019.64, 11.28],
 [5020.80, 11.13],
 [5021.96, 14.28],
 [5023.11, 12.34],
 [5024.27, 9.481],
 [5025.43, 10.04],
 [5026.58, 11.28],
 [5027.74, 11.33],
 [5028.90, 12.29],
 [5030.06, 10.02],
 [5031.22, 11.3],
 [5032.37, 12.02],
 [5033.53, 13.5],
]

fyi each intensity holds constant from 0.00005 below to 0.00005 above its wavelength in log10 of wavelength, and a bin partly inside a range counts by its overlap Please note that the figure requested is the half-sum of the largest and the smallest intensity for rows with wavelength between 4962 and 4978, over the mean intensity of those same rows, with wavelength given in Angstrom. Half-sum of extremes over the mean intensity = 0.97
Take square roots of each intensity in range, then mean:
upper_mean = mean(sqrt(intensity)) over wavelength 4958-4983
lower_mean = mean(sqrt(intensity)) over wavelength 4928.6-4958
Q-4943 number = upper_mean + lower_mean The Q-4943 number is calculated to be 7.19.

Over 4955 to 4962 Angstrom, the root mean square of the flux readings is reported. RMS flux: 12.3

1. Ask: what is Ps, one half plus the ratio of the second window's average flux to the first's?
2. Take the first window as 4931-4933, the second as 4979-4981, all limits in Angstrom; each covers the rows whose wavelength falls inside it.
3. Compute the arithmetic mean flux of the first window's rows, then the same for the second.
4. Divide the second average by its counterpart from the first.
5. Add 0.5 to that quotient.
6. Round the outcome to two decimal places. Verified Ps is 1.47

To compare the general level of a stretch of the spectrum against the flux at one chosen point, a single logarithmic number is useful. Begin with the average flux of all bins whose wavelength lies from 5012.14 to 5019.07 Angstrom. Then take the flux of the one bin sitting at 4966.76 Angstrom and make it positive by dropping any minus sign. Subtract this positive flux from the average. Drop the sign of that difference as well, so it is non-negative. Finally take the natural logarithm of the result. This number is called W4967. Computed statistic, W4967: 1.1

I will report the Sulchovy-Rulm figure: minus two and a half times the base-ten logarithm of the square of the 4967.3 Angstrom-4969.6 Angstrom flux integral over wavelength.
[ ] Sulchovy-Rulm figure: -7.2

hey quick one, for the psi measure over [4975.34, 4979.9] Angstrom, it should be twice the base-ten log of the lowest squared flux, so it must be 4.5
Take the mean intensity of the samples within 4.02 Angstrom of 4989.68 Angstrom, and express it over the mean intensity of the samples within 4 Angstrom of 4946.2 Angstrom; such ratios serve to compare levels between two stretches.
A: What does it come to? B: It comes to 0.88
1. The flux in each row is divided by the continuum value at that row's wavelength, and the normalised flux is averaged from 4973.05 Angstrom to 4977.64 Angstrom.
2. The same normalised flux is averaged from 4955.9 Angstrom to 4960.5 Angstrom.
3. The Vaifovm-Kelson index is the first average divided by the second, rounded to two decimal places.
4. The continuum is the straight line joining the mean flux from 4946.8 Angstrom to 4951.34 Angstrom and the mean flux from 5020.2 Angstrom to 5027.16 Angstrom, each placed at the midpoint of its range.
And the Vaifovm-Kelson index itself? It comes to 1.20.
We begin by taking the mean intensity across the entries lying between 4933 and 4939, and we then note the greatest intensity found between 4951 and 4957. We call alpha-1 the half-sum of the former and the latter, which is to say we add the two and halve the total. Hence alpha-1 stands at 13.9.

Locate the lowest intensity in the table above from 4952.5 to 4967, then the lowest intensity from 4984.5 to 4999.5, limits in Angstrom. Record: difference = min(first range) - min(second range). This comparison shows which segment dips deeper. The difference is -1.4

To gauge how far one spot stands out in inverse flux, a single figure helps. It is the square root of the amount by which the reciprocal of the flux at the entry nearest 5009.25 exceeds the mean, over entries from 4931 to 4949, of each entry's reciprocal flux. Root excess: 0.18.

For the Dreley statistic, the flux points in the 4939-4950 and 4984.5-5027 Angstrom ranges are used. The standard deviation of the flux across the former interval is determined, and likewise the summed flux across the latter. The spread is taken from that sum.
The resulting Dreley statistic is 423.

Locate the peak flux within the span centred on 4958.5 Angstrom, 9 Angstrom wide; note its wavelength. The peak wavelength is 4957.62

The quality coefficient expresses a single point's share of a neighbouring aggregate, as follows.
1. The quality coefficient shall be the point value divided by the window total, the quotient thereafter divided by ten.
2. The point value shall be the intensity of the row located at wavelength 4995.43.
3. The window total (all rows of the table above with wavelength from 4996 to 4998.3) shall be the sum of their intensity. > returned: 0.058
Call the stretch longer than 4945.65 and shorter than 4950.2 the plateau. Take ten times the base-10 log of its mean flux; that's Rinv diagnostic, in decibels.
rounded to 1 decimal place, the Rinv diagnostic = 11.3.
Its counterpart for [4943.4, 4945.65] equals 11.4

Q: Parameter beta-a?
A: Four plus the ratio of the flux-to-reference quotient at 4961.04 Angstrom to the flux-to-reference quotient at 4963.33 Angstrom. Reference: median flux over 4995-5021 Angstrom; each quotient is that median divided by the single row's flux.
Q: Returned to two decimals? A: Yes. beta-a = 5.30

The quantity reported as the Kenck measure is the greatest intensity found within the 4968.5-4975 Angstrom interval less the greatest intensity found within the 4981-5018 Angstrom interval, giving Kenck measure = -0.1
